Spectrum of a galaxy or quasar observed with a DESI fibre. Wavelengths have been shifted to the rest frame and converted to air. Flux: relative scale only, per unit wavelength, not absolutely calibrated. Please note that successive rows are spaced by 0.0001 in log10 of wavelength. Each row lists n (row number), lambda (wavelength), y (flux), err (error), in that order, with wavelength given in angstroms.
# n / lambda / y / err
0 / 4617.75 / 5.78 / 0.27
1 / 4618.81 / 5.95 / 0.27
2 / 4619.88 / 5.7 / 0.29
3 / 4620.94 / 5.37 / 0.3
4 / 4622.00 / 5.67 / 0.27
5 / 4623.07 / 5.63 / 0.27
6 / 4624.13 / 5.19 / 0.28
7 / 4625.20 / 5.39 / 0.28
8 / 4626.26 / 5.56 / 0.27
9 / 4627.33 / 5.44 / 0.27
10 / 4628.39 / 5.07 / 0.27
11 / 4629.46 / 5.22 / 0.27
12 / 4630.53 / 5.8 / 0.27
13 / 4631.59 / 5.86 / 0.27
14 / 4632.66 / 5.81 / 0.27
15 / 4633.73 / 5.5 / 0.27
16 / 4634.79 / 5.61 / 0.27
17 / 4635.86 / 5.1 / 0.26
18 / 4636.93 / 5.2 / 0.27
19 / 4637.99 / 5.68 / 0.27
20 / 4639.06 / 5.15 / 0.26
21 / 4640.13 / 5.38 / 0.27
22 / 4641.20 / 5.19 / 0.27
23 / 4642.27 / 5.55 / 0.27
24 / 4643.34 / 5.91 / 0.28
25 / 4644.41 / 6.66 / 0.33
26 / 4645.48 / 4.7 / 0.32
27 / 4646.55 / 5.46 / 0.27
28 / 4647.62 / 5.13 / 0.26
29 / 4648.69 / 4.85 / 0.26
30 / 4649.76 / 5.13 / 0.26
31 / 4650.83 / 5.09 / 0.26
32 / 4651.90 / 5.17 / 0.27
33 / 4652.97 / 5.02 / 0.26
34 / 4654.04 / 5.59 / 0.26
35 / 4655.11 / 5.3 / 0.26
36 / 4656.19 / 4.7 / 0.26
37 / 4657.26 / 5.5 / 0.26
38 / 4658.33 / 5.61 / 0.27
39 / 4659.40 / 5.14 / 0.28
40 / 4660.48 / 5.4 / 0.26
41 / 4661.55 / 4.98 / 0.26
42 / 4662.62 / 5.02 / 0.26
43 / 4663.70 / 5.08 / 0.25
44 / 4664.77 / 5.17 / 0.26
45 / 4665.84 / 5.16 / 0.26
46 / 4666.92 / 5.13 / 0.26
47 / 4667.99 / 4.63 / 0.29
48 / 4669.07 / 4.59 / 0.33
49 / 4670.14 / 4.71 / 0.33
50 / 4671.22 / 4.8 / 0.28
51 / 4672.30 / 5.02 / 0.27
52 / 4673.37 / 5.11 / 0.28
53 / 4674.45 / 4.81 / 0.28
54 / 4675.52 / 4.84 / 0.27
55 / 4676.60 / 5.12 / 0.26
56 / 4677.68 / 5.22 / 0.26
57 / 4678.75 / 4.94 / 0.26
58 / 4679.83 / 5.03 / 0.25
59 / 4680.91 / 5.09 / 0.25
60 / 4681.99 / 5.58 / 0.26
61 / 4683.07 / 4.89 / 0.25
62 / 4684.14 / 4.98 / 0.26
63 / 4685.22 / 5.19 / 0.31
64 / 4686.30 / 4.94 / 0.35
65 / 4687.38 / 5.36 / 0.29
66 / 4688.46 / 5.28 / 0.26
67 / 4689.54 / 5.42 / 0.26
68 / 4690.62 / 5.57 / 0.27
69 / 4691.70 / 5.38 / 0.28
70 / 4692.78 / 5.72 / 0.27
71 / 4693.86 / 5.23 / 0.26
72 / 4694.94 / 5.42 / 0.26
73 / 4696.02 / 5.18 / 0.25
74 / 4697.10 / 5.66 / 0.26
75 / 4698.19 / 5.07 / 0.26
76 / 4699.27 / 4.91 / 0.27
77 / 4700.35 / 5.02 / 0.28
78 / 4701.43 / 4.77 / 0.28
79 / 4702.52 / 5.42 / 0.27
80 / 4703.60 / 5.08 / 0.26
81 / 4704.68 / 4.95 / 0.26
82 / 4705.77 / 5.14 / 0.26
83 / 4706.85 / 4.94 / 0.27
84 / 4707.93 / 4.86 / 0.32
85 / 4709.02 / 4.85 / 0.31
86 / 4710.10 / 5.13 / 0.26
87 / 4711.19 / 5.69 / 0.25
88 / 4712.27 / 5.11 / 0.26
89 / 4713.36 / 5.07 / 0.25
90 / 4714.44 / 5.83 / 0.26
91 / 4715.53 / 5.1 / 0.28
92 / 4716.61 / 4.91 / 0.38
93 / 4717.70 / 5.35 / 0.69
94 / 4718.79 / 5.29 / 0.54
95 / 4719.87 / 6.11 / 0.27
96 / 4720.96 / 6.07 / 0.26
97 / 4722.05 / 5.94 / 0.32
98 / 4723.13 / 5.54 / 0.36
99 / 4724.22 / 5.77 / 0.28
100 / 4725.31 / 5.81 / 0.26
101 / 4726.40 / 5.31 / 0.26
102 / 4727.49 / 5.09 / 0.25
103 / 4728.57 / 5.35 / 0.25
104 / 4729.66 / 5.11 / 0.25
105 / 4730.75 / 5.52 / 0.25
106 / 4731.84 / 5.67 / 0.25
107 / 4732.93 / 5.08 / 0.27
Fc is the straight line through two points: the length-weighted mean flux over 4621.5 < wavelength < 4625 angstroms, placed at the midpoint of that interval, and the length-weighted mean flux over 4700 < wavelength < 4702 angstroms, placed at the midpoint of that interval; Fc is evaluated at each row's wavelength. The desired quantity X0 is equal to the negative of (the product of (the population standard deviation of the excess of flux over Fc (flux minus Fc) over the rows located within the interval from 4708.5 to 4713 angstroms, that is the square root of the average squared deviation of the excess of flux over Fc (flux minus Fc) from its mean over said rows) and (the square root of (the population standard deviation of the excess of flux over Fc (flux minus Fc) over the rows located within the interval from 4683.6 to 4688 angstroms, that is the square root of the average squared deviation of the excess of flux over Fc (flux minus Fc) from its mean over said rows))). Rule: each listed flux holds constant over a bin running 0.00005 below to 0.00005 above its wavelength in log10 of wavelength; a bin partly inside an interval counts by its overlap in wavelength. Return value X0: -0.13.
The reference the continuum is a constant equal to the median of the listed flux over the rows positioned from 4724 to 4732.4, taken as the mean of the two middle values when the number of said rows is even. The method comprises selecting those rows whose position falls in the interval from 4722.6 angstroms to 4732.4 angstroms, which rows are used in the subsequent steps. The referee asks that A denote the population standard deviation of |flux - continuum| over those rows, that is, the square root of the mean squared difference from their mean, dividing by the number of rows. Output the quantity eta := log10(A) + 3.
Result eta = 2.07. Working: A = 0.117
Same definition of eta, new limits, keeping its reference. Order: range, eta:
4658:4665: 2.13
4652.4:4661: 2.33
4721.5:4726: 2.16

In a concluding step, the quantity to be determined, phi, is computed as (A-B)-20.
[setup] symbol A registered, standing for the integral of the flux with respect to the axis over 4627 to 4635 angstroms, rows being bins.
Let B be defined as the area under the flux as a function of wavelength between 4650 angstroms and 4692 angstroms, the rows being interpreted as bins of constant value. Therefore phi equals -191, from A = 44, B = 215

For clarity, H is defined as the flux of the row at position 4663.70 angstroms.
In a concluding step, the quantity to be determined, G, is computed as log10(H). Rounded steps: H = 5.08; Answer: 0.706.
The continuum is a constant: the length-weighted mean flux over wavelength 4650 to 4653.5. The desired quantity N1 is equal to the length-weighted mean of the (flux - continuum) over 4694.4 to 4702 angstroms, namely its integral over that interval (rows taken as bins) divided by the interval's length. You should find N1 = 0.05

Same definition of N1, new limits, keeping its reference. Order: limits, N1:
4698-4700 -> -0.12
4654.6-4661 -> 0.17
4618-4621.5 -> 0.58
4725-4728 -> 0.27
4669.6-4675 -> -0.21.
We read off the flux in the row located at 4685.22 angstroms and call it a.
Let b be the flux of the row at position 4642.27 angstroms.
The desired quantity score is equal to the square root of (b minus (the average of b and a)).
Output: 0.42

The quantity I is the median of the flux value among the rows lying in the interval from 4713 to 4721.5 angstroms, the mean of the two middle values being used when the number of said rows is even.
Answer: 5.3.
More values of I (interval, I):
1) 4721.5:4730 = 5.4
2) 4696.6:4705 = 5.0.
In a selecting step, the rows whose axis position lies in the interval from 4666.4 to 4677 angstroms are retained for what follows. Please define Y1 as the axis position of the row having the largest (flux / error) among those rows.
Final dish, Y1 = 4666.92 angstroms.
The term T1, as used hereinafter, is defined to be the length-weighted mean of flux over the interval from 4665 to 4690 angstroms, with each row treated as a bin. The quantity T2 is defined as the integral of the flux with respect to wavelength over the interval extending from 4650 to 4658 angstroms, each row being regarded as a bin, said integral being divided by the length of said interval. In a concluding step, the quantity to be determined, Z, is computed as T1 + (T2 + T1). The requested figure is 15.3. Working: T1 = 5.0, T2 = 5.21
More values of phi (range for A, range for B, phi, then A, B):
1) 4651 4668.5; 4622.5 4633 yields 13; 90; 58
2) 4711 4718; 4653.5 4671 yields -72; 37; 89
